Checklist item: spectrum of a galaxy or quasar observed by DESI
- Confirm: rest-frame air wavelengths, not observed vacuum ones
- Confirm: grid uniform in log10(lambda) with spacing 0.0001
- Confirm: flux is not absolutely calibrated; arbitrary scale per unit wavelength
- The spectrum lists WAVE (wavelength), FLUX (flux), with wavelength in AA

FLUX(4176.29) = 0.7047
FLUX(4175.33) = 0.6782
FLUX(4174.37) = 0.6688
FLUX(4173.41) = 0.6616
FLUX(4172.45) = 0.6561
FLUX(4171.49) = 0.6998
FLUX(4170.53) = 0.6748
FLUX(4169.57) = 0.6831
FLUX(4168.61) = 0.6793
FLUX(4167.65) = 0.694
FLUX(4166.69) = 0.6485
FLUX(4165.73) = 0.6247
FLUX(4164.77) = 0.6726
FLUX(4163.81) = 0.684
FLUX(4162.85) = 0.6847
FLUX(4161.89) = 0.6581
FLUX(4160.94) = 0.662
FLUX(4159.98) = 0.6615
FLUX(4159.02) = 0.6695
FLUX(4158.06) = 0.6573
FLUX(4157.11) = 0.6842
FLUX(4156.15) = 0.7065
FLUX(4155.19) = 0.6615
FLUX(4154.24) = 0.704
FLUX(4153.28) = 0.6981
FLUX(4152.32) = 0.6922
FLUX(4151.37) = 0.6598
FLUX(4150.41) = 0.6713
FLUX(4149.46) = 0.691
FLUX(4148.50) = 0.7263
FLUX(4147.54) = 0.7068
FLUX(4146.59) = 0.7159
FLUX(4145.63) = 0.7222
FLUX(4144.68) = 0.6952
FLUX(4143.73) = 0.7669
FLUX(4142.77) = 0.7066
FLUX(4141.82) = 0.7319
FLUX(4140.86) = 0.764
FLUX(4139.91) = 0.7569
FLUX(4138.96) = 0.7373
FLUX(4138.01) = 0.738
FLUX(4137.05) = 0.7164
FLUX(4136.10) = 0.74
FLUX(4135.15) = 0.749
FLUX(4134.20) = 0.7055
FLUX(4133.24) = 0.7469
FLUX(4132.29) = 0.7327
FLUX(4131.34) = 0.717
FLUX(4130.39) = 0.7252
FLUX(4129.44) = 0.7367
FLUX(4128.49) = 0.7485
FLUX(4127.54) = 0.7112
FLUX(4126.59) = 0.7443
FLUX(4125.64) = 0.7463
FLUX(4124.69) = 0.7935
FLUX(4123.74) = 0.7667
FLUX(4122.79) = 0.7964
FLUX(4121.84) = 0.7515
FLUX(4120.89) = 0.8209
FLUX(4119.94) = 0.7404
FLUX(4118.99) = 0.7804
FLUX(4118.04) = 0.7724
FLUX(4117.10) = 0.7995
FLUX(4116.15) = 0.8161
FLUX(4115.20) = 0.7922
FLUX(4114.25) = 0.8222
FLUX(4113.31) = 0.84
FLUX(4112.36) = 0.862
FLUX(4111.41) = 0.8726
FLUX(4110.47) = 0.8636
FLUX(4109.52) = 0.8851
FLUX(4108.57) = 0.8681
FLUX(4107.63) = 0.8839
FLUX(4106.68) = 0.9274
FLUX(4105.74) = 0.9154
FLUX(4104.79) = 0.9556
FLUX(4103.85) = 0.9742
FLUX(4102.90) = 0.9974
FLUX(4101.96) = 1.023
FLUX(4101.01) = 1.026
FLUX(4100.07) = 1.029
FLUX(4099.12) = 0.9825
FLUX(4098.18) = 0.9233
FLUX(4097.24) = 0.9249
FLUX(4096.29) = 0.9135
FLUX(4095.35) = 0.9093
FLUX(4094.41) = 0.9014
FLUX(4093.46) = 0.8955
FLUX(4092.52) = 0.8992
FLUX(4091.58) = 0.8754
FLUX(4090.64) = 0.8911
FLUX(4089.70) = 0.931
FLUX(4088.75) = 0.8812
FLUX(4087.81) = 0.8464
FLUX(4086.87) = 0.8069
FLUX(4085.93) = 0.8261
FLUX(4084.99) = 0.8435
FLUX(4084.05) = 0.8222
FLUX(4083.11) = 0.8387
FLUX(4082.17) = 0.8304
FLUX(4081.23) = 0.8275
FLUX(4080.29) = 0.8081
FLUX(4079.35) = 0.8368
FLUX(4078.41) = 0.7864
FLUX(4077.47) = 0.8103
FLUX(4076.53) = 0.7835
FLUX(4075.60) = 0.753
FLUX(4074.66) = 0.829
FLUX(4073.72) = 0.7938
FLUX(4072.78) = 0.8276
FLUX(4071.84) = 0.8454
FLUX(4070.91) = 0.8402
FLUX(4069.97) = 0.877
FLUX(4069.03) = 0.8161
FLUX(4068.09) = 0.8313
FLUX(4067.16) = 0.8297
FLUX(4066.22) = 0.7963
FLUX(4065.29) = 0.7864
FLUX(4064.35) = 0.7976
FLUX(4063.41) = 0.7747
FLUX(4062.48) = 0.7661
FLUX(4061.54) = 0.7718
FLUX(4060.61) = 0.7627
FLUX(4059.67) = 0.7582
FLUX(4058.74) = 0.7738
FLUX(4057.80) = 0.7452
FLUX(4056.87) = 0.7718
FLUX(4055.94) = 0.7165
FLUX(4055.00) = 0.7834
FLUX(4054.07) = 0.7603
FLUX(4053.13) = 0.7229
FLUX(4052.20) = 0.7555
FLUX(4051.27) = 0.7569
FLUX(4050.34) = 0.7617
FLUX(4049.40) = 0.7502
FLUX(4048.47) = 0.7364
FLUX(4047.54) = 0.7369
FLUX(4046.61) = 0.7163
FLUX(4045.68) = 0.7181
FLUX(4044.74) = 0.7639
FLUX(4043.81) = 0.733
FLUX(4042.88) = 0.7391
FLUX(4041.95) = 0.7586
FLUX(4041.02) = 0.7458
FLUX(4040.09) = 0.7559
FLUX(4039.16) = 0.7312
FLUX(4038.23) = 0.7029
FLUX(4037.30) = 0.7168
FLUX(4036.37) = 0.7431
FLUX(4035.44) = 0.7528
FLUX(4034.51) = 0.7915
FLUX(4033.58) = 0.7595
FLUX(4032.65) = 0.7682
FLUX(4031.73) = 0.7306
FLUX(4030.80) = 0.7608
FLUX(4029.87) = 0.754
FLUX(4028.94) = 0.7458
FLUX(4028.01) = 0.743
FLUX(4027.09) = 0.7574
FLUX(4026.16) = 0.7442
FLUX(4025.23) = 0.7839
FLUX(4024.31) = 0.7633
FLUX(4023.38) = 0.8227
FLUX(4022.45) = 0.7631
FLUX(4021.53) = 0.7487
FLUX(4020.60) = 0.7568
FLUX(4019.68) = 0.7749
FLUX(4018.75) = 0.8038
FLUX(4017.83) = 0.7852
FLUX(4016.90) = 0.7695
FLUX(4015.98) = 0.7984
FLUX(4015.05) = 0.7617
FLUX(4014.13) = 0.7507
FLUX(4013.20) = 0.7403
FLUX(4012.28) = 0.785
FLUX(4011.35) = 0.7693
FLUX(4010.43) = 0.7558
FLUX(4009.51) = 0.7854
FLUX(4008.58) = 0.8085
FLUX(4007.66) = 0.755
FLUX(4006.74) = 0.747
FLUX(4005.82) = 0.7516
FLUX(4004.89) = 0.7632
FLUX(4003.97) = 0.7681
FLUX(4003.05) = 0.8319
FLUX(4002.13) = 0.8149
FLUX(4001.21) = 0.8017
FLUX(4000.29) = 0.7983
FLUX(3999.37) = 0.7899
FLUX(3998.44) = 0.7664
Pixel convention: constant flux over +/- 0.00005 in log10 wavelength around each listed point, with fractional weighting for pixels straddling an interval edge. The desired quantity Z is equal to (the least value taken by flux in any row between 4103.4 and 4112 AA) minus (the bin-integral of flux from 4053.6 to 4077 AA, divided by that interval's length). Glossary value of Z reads 0.07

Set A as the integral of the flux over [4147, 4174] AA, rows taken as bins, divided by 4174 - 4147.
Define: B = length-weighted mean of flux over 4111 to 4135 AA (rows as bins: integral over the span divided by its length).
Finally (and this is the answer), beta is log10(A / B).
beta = -0.06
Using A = 0.68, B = 0.77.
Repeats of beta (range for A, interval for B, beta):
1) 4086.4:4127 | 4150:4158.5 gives 0.11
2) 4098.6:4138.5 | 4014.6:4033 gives 0.03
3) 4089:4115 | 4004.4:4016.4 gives 0.08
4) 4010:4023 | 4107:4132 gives -0.01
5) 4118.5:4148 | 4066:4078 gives -0.04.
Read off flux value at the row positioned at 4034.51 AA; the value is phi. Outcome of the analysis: 0.7915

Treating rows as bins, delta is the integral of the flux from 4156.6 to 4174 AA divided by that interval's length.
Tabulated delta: 0.670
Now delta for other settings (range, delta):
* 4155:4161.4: 0.672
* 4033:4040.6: 0.744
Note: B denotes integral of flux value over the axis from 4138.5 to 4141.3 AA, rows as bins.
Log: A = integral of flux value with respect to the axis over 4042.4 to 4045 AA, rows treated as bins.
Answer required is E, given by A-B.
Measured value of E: -0.2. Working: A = 1.94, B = 2.11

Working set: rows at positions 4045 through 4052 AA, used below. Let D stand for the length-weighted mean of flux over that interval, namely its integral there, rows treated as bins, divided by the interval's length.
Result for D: 0.74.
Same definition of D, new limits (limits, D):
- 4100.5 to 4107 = 0.98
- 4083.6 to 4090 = 0.85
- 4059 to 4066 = 0.78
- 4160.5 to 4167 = 0.66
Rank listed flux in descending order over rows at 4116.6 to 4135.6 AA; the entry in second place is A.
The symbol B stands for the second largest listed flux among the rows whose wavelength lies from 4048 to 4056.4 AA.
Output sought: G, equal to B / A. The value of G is 0.95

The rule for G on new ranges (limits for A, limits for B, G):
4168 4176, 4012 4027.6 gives 1.18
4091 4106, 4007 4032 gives 0.79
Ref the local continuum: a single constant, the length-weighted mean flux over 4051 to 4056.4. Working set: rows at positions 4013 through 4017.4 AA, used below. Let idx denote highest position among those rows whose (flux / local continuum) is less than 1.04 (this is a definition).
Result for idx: 4016.90 AA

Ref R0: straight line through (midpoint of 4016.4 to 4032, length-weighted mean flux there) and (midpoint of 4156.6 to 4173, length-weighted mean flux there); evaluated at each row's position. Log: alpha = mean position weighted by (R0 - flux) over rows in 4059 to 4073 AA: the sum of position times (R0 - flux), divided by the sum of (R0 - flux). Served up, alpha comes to 4068.2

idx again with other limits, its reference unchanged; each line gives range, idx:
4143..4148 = 4147.54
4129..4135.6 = 4135.15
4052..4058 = 4057.80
